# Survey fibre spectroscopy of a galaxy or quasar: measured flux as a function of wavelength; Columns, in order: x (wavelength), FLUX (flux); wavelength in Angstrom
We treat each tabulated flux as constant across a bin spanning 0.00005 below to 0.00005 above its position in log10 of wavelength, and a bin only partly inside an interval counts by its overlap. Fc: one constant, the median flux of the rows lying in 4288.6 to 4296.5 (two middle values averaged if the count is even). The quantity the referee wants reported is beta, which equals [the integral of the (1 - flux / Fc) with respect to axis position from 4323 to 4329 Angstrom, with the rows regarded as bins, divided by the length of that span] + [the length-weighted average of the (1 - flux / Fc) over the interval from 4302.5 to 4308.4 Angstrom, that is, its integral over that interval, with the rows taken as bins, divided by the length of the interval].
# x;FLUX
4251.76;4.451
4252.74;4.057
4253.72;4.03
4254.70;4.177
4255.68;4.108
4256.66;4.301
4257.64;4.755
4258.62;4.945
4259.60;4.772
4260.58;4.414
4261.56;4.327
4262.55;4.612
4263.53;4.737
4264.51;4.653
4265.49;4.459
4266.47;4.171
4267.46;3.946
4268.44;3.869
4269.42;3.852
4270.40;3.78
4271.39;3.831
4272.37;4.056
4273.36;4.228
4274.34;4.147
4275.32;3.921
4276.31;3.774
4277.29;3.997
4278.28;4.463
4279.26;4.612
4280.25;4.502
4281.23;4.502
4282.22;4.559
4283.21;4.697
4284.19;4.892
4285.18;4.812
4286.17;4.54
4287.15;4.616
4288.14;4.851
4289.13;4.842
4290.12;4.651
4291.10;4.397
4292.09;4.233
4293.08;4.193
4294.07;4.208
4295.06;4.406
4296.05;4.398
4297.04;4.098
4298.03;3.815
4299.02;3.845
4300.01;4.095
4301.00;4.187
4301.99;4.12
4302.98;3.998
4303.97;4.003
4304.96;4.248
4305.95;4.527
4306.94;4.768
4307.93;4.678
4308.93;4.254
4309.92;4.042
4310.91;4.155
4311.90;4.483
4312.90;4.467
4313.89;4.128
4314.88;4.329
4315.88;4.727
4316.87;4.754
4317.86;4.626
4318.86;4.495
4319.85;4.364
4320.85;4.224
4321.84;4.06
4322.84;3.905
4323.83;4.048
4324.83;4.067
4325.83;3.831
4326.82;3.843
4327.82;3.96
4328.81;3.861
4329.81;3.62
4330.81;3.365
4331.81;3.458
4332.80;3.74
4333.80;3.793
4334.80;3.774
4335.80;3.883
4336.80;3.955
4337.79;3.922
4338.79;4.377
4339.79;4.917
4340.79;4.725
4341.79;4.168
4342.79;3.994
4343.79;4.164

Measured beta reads 0.11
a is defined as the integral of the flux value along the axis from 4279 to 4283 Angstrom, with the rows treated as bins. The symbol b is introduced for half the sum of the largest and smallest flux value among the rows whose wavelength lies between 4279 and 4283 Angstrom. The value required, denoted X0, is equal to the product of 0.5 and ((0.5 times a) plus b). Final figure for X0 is 6.8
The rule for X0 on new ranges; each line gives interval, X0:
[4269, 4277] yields 9.9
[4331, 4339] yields 9.6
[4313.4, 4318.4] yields 7.9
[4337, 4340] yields 5.5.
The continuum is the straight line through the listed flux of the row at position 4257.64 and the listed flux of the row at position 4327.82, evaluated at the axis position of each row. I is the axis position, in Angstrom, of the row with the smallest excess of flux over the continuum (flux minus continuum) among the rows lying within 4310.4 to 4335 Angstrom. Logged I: 4330.81 Angstrom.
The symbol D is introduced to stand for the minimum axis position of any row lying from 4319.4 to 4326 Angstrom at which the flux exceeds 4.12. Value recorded 4319.85 Angstrom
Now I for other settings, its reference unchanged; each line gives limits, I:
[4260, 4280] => 4270.40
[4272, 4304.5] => 4276.31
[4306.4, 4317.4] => 4309.92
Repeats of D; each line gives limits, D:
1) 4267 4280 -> 4273.36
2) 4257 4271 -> 4257.64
